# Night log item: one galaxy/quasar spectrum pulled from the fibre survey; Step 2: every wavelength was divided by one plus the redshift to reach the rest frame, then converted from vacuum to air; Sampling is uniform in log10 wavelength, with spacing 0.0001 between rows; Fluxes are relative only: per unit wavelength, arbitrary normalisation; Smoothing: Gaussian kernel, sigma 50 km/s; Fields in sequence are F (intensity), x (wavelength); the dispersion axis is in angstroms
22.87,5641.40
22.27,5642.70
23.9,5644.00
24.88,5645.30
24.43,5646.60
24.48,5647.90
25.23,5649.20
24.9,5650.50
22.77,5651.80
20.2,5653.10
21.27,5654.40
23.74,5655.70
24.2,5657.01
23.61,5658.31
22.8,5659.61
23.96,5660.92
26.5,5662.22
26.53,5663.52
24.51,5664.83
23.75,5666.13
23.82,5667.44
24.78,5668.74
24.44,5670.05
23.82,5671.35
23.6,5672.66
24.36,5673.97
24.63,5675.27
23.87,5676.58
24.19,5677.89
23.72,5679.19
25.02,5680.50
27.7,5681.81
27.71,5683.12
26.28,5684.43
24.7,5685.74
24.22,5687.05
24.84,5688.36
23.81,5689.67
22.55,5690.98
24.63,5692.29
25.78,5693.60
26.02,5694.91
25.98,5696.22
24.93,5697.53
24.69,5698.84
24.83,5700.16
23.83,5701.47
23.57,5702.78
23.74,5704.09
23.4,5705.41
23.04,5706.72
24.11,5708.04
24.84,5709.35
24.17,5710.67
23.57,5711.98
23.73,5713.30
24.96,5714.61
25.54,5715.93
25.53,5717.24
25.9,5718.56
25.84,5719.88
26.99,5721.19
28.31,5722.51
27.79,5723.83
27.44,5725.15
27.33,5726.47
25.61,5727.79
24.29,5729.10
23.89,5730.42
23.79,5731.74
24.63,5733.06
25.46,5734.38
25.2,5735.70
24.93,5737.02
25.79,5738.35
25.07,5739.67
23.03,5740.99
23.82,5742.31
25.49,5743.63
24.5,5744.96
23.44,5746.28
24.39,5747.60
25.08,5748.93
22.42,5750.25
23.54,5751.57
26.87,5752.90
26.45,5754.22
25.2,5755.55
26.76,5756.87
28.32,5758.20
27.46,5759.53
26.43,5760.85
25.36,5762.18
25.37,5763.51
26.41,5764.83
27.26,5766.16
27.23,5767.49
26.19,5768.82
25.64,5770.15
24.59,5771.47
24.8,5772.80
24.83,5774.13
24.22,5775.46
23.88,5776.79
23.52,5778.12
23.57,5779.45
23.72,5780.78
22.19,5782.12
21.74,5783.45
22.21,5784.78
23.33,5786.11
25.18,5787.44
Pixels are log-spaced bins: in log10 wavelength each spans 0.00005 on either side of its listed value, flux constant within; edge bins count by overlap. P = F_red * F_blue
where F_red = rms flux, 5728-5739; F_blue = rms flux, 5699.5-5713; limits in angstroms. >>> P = 592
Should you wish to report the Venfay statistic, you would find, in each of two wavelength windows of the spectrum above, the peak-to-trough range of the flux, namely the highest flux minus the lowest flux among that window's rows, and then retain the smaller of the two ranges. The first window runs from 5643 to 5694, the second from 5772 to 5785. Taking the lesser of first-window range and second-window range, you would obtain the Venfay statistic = 3.1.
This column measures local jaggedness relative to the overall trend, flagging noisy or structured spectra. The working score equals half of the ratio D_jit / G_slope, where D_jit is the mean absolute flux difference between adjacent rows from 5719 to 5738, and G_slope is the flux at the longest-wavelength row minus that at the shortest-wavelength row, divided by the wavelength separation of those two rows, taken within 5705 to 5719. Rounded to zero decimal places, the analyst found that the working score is 2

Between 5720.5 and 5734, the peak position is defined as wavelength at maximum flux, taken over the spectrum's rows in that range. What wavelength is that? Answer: 5722.51 angstroms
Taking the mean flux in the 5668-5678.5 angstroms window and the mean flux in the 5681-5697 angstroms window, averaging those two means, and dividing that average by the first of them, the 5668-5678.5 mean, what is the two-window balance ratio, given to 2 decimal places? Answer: 1.02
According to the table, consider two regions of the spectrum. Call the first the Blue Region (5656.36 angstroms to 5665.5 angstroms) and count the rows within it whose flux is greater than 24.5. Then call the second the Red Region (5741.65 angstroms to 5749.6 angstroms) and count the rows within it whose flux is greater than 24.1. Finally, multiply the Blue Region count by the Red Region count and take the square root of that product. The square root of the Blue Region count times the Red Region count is 3.5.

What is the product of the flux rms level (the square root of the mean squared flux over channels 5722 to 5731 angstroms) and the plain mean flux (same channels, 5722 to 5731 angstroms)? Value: 697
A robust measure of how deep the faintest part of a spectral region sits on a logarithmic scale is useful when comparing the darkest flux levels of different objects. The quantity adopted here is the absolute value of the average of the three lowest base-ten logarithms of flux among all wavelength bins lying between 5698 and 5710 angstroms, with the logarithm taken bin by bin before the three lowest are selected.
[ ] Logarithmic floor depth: 1.37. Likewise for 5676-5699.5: 1.37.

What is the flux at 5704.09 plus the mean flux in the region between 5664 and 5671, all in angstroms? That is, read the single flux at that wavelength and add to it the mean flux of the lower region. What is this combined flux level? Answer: 48.0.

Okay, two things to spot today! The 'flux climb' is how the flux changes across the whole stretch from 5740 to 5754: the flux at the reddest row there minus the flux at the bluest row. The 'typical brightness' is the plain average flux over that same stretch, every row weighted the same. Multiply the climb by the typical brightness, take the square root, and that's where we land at 10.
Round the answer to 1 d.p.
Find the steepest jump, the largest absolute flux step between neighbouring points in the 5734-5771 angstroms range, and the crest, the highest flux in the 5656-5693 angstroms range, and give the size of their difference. 24.4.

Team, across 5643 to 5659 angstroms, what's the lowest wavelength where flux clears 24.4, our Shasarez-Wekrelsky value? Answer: 5645.30 angstroms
